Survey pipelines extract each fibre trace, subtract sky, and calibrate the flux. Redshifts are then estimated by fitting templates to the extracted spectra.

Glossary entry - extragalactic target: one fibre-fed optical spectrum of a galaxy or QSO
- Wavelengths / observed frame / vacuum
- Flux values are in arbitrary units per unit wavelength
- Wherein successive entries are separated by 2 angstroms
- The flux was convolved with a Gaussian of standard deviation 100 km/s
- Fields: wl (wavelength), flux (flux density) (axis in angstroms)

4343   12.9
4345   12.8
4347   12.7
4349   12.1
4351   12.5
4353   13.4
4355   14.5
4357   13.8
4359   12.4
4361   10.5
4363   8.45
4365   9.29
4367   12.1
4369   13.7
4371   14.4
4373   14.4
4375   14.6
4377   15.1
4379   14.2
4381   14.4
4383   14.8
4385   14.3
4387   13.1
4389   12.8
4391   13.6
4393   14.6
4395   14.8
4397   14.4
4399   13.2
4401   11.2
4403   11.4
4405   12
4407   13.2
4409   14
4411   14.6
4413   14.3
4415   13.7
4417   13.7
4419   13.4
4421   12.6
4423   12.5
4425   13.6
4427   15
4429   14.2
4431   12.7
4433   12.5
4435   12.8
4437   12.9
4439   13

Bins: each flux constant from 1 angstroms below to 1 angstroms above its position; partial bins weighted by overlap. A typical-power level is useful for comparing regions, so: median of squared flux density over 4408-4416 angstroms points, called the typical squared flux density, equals 200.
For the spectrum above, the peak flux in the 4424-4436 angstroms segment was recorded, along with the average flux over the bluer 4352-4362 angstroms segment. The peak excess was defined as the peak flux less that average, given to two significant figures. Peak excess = 2.1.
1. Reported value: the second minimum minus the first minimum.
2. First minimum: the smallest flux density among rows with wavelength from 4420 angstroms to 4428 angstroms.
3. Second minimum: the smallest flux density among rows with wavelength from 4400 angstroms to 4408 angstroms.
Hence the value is -1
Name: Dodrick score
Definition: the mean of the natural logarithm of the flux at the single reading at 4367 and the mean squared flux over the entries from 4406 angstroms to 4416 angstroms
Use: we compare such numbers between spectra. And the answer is 98.8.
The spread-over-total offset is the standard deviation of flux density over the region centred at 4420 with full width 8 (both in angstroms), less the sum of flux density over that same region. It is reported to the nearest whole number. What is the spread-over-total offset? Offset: -52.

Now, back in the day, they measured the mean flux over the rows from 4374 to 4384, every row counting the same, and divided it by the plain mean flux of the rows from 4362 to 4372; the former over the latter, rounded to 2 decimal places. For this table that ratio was 1.26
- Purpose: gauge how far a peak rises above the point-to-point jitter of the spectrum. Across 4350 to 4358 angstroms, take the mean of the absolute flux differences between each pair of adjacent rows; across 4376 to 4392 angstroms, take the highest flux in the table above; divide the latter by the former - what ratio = 17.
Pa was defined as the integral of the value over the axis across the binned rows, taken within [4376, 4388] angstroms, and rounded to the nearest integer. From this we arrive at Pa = 172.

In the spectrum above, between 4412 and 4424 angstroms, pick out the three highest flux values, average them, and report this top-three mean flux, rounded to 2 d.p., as 13.90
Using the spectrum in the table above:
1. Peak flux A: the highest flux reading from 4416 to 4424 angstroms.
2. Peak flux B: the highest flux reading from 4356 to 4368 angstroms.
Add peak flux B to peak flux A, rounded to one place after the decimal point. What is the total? 27.5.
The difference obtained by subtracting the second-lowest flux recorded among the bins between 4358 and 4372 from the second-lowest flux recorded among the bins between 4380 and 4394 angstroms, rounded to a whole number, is 4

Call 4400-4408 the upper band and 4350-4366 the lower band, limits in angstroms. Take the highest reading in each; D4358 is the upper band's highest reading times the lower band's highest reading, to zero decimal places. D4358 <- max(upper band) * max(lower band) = 191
